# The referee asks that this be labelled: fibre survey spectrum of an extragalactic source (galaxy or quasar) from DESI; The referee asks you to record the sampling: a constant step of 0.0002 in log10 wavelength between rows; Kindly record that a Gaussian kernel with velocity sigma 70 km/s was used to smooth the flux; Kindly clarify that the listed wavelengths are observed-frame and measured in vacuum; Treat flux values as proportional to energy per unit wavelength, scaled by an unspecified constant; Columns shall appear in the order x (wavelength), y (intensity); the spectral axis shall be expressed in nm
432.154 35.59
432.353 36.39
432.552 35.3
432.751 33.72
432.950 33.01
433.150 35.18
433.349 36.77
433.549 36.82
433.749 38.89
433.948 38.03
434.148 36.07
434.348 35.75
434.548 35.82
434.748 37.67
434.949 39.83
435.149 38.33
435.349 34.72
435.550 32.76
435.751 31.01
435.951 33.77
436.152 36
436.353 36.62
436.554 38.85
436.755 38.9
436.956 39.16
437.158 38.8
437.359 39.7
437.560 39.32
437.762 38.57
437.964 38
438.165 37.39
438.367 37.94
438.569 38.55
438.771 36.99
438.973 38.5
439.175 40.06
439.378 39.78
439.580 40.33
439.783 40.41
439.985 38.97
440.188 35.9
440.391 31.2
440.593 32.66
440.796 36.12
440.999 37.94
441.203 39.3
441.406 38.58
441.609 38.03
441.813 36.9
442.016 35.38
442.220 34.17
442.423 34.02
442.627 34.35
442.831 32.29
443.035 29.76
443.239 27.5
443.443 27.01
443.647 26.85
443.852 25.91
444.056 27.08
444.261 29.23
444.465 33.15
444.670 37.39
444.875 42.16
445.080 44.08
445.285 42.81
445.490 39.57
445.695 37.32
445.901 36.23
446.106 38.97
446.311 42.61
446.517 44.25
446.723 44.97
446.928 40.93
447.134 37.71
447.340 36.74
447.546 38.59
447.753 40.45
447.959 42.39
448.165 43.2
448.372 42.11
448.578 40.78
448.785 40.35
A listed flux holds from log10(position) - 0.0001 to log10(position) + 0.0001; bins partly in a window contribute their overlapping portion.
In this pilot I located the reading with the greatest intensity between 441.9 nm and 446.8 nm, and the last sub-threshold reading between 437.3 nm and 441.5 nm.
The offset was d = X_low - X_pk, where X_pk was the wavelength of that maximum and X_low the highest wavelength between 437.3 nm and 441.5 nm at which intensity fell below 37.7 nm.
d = -5.93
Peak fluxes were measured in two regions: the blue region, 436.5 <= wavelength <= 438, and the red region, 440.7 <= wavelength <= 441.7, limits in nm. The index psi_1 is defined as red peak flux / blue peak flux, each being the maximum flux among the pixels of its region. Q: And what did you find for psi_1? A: 0.99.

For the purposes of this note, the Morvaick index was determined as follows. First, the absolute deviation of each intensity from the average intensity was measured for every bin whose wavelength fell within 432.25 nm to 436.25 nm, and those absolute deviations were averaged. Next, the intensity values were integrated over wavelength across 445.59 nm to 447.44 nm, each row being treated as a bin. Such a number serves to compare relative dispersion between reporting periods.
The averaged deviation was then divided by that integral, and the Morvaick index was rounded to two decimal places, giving 0.02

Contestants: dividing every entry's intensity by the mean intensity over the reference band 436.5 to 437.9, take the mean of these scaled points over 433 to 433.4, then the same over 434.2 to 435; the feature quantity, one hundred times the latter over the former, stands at 104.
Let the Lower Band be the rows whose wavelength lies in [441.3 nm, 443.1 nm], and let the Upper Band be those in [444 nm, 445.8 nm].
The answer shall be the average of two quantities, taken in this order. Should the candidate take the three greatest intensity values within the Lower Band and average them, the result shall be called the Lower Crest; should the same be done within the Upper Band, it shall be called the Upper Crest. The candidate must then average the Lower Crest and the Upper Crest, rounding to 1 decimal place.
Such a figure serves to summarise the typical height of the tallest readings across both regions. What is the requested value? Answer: 40.4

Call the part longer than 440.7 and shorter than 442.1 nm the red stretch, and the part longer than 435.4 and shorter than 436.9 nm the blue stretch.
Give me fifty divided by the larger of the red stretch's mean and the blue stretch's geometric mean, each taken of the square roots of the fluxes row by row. 8.17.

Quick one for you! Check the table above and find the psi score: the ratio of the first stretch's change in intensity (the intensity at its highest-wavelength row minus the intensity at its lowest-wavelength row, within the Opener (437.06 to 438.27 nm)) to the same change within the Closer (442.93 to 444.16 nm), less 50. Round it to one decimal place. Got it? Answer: -49.5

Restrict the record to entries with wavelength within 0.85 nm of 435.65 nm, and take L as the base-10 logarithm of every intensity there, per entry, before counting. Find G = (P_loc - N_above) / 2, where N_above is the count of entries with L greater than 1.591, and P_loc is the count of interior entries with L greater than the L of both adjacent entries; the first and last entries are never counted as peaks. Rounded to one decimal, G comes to -0.5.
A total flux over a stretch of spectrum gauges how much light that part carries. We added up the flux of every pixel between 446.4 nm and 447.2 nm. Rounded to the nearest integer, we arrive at 168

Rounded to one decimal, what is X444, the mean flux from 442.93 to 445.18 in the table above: 31.8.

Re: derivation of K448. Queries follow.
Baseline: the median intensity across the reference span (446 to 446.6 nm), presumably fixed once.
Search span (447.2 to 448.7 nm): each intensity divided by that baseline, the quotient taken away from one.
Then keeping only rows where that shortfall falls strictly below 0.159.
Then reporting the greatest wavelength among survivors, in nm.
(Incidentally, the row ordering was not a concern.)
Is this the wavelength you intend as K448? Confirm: 448.578 nm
